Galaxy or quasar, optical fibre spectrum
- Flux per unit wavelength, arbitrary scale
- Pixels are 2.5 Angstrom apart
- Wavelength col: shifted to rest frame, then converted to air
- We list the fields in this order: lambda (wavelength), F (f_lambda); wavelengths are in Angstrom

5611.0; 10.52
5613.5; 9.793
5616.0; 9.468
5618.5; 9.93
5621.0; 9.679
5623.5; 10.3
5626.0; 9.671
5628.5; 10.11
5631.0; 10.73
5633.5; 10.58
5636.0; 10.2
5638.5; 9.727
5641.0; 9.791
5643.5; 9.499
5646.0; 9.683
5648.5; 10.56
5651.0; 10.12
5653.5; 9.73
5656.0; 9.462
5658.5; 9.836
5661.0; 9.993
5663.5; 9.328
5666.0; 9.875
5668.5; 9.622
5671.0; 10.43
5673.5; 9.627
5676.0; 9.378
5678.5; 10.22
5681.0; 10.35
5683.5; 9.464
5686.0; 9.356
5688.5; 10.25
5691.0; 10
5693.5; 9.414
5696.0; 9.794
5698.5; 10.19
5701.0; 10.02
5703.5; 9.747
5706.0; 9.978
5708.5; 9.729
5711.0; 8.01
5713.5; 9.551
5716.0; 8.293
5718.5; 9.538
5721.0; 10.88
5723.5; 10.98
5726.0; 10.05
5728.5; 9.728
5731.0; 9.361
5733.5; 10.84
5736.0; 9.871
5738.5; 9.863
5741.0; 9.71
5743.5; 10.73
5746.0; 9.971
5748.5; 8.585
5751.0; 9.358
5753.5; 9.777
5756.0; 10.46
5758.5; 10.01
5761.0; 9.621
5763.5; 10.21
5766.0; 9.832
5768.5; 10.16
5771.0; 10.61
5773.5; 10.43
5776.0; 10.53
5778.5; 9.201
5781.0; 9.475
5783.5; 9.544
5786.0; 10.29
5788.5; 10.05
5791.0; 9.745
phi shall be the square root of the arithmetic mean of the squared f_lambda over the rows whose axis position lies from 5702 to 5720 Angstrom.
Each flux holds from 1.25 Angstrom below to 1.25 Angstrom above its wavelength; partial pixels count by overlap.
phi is 9.3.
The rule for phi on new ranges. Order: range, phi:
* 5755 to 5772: 10.1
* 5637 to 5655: 9.9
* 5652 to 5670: 9.7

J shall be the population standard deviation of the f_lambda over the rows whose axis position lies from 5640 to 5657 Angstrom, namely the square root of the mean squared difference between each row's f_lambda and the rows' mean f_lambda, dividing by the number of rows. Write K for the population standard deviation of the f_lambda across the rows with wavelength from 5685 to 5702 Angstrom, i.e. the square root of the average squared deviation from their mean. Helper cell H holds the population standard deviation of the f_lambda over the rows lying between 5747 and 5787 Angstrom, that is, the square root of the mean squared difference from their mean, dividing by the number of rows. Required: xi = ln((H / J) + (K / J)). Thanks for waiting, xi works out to 0.9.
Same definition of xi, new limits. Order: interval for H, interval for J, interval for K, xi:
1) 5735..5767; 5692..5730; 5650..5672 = 0.1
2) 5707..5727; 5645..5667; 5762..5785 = 1.5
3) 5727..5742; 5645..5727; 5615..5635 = 0.4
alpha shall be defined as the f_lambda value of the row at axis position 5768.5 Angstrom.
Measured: 10.16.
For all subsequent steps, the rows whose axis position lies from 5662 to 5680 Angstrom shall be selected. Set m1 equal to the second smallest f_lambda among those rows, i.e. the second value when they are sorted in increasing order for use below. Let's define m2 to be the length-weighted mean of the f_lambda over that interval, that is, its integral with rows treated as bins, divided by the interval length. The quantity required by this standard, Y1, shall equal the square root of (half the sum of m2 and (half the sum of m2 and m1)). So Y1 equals 3.113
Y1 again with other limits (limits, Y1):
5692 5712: 3.095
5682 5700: 3.114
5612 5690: 3.124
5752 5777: 3.172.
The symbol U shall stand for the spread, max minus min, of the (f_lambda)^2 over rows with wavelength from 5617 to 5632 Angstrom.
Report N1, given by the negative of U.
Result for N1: -22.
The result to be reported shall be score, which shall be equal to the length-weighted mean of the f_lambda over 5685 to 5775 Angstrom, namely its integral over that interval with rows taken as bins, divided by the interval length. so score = 9.86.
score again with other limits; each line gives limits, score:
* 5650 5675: 9.79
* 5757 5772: 10.07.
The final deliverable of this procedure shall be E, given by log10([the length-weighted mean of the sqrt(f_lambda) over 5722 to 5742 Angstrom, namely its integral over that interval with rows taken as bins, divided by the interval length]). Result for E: 0.501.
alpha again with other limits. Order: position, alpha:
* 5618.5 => 9.93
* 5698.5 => 10.19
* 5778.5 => 9.201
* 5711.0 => 8.01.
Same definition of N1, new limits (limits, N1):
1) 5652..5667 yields -13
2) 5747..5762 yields -36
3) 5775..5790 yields -26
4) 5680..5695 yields -20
